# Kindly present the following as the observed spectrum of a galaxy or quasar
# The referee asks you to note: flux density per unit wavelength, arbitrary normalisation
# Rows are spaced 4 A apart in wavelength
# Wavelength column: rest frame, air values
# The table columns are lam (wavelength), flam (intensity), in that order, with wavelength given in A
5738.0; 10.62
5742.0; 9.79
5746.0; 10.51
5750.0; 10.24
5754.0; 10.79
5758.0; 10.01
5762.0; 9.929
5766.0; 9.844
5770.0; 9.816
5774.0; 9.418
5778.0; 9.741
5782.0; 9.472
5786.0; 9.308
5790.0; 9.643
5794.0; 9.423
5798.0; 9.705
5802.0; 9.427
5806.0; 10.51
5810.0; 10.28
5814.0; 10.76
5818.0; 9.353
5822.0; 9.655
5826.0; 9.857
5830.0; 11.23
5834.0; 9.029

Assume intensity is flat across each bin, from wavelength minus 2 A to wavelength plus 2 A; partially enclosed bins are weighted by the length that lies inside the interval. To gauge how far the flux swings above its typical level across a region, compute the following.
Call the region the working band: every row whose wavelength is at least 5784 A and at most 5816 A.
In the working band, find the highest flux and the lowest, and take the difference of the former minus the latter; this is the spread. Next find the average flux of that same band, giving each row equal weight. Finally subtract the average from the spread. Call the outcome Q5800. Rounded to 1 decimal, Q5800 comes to -8.4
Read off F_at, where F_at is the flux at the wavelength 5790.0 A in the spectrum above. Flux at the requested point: 9.643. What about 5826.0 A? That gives 9.857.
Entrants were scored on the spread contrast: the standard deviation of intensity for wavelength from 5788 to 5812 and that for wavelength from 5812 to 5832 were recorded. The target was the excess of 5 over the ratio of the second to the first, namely 3.3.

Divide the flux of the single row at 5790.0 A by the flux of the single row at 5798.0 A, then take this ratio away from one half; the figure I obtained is -0.494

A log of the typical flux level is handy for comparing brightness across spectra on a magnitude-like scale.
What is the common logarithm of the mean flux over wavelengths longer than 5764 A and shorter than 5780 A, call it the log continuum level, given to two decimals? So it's 0.99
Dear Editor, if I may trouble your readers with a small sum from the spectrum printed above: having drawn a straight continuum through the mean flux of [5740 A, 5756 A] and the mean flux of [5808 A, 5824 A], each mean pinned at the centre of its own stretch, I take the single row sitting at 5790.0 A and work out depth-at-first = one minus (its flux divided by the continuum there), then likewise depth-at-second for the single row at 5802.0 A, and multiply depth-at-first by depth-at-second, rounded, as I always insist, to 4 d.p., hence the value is 0.0031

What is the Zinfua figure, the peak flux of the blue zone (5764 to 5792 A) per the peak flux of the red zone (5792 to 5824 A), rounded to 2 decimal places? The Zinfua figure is 0.91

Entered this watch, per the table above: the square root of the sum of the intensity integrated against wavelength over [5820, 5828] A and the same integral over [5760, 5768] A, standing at 12.5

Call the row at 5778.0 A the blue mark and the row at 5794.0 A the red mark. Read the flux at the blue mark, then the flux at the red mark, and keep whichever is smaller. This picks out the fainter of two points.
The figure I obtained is 9.42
